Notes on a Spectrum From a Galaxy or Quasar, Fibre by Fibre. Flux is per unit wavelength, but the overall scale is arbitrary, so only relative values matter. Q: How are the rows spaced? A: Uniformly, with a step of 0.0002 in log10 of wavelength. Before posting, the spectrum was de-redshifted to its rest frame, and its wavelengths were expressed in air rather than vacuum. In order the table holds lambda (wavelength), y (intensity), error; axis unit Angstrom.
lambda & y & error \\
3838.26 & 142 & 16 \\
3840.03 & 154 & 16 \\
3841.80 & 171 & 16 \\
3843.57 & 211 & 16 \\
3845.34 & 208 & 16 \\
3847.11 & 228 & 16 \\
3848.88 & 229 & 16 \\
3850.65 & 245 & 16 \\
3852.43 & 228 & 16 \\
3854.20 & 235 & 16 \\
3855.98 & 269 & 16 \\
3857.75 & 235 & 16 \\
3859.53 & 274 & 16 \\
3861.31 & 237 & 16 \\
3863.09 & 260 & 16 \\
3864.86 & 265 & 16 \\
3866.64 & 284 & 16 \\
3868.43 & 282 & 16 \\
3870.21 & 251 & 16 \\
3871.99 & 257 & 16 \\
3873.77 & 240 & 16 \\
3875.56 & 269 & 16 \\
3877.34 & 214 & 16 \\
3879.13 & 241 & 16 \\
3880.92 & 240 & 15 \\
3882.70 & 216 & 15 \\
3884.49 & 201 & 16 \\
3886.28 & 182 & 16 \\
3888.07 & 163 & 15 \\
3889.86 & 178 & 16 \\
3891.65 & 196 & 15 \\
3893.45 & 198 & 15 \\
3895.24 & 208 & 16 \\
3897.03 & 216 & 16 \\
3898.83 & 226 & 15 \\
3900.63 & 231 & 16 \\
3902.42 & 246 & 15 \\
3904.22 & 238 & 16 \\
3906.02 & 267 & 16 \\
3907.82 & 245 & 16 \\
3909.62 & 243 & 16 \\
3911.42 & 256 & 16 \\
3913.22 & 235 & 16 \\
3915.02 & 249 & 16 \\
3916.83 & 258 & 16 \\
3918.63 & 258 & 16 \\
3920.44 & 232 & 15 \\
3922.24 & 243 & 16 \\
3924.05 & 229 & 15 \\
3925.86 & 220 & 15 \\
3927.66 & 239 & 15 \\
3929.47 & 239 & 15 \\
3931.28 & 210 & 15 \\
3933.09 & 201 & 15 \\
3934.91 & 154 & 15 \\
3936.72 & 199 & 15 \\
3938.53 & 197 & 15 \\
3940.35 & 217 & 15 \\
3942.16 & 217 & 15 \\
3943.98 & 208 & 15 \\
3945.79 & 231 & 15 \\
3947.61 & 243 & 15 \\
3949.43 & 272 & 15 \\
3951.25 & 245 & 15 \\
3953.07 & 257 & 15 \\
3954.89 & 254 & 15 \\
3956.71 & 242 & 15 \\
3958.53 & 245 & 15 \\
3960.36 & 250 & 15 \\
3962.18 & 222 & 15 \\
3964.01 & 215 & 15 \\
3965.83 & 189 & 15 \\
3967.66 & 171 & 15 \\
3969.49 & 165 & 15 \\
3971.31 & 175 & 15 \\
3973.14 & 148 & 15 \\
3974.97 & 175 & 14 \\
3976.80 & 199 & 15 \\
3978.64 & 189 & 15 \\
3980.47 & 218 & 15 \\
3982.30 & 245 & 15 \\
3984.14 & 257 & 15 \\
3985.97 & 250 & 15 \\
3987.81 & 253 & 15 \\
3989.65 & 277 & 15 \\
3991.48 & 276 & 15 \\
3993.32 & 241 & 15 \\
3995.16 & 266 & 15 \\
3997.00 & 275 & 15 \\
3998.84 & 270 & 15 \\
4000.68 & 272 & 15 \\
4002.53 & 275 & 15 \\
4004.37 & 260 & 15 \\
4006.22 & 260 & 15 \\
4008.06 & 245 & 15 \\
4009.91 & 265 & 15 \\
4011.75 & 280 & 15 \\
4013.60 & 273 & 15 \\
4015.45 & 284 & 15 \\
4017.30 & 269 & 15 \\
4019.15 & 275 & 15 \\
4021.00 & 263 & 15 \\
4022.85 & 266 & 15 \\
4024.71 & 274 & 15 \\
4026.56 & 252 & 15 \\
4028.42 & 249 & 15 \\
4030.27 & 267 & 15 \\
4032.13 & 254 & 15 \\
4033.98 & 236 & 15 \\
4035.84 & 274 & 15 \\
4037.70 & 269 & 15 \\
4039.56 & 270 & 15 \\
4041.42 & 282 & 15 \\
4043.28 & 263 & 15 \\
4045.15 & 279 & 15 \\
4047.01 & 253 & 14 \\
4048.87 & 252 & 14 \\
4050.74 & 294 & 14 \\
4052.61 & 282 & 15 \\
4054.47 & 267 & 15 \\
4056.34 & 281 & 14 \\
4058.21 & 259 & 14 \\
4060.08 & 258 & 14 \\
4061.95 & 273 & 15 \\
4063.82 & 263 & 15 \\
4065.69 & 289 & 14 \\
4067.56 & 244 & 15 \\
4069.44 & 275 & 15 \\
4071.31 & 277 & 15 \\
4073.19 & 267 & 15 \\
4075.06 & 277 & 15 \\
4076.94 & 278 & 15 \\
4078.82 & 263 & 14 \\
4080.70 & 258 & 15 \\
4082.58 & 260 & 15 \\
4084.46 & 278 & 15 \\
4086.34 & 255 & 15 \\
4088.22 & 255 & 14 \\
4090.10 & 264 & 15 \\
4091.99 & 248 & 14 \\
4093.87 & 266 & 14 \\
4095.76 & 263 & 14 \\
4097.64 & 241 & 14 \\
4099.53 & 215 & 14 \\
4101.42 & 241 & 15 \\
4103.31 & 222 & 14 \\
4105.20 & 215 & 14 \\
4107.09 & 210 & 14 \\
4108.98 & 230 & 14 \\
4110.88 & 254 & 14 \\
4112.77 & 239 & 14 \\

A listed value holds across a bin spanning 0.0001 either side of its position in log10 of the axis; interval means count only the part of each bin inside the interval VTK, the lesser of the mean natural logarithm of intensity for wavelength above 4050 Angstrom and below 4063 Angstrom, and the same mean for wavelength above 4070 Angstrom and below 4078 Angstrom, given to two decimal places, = 5.61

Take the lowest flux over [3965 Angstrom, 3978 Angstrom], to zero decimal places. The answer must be 148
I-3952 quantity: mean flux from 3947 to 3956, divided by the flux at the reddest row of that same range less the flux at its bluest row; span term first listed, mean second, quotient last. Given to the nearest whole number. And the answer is 23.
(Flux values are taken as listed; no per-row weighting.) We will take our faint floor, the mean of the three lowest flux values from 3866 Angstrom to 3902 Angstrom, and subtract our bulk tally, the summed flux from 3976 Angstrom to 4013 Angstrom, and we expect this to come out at -4899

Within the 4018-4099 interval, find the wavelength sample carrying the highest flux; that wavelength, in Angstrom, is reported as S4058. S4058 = 4050.74 Angstrom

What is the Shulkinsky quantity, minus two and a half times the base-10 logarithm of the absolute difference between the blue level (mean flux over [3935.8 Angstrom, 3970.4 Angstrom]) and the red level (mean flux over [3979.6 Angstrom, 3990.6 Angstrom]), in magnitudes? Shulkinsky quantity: -3.6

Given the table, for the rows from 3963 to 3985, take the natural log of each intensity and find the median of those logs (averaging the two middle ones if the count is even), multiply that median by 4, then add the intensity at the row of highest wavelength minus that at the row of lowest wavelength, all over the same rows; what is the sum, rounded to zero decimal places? 63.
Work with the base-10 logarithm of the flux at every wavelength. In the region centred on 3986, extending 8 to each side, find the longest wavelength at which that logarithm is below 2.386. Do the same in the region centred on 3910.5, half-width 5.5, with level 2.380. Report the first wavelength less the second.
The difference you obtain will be 80.1 Angstrom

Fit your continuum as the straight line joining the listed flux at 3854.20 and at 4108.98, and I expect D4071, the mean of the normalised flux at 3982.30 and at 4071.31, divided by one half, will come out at 2.25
